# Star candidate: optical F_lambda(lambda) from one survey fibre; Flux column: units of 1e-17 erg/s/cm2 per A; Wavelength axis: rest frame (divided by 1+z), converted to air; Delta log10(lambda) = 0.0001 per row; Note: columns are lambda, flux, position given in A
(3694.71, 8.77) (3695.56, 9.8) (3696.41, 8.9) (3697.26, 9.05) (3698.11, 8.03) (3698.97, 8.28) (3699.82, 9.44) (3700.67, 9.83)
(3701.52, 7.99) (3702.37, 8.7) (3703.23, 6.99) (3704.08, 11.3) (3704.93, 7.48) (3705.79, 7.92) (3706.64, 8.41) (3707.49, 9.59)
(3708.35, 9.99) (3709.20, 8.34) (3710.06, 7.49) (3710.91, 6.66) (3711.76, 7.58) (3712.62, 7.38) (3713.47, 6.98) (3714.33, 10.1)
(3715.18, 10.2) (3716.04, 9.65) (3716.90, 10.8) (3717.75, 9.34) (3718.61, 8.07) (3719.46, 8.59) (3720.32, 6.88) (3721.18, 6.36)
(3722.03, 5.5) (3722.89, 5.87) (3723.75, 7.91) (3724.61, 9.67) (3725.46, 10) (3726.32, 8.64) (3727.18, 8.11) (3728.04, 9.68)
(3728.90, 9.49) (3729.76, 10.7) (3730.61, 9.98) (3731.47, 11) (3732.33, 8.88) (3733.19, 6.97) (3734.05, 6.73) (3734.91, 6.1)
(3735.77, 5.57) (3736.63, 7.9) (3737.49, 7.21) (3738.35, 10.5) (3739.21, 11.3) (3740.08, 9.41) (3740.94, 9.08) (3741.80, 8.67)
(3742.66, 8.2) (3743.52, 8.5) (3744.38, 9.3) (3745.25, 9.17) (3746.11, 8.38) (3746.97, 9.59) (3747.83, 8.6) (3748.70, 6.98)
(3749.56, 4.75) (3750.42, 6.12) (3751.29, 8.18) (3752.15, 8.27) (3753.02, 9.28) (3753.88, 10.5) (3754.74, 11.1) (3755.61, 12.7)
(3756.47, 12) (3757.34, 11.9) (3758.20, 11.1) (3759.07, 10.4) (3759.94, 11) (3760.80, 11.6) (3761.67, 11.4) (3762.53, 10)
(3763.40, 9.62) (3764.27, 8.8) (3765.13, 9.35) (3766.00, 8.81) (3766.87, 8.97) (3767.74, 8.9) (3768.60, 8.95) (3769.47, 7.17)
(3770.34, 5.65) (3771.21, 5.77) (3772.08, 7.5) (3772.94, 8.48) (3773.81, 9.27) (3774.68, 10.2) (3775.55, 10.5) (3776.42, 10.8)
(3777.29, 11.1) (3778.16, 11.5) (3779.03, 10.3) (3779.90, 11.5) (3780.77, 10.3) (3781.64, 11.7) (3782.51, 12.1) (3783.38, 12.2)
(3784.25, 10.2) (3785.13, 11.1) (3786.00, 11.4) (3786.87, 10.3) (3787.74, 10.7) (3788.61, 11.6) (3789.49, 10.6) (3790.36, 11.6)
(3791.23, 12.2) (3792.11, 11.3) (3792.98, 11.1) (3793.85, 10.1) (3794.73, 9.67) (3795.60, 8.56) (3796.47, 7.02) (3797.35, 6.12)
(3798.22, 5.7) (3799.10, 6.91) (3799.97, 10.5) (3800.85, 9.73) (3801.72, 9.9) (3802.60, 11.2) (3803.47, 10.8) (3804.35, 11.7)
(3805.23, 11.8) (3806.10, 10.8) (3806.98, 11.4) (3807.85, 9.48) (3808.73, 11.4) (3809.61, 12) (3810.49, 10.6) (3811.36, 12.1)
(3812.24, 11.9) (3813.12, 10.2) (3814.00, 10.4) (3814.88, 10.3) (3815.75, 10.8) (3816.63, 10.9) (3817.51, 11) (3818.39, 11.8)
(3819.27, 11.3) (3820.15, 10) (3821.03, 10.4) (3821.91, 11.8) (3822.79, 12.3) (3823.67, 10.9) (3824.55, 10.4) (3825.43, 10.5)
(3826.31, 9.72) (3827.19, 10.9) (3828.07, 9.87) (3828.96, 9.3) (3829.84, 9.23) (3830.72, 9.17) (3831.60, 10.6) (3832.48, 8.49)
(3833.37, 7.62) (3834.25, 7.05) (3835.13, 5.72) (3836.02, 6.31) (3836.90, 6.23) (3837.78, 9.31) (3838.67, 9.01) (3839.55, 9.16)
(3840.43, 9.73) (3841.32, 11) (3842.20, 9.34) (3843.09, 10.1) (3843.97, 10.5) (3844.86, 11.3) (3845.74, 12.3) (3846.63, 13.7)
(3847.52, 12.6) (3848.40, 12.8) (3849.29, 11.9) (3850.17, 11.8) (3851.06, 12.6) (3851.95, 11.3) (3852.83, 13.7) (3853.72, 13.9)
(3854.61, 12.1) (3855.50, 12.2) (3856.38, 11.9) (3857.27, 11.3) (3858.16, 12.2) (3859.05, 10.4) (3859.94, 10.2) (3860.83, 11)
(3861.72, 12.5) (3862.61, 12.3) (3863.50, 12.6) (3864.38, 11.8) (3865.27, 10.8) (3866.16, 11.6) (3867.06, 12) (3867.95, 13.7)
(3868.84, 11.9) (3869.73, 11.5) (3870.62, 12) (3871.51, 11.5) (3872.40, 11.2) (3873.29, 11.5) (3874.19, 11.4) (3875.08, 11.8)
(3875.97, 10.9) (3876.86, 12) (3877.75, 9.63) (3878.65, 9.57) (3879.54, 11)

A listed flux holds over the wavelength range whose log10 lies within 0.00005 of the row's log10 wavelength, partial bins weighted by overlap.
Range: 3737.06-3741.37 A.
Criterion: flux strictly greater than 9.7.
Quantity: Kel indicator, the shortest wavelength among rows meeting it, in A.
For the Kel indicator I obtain 3738.35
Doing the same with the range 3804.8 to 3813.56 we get 3805.23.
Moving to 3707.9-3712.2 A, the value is 3708.35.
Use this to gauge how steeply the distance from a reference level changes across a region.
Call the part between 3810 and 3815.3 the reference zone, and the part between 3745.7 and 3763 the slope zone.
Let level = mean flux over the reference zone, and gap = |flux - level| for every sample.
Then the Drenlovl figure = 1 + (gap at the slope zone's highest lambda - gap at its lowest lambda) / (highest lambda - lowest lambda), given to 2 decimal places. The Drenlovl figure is 0.90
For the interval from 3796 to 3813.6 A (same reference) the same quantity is 0.81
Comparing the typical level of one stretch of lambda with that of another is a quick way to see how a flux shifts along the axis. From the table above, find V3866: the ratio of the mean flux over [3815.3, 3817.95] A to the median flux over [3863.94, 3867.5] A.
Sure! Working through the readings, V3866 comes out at 0.93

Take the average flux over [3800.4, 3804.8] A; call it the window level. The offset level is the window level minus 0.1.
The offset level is 10.6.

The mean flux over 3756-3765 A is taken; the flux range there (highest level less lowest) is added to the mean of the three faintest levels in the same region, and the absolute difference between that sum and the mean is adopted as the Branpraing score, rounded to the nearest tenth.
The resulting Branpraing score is 1.9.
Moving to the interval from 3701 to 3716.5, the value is 3.0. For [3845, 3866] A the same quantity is 2.1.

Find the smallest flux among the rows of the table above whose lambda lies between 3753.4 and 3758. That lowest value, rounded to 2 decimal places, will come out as 10.50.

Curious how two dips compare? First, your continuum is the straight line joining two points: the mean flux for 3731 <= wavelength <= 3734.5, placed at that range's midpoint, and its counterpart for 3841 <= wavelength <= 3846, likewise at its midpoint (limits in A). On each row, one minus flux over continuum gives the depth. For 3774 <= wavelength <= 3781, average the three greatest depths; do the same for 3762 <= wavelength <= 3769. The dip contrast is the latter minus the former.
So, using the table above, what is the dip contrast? 0.13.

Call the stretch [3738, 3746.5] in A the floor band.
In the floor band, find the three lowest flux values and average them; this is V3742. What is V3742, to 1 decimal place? 8.4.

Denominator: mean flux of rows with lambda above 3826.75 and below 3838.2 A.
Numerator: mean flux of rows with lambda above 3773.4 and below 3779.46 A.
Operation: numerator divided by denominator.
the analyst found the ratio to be 1.25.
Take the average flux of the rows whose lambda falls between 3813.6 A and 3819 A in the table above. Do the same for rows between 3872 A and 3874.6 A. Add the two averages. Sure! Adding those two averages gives 22.2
